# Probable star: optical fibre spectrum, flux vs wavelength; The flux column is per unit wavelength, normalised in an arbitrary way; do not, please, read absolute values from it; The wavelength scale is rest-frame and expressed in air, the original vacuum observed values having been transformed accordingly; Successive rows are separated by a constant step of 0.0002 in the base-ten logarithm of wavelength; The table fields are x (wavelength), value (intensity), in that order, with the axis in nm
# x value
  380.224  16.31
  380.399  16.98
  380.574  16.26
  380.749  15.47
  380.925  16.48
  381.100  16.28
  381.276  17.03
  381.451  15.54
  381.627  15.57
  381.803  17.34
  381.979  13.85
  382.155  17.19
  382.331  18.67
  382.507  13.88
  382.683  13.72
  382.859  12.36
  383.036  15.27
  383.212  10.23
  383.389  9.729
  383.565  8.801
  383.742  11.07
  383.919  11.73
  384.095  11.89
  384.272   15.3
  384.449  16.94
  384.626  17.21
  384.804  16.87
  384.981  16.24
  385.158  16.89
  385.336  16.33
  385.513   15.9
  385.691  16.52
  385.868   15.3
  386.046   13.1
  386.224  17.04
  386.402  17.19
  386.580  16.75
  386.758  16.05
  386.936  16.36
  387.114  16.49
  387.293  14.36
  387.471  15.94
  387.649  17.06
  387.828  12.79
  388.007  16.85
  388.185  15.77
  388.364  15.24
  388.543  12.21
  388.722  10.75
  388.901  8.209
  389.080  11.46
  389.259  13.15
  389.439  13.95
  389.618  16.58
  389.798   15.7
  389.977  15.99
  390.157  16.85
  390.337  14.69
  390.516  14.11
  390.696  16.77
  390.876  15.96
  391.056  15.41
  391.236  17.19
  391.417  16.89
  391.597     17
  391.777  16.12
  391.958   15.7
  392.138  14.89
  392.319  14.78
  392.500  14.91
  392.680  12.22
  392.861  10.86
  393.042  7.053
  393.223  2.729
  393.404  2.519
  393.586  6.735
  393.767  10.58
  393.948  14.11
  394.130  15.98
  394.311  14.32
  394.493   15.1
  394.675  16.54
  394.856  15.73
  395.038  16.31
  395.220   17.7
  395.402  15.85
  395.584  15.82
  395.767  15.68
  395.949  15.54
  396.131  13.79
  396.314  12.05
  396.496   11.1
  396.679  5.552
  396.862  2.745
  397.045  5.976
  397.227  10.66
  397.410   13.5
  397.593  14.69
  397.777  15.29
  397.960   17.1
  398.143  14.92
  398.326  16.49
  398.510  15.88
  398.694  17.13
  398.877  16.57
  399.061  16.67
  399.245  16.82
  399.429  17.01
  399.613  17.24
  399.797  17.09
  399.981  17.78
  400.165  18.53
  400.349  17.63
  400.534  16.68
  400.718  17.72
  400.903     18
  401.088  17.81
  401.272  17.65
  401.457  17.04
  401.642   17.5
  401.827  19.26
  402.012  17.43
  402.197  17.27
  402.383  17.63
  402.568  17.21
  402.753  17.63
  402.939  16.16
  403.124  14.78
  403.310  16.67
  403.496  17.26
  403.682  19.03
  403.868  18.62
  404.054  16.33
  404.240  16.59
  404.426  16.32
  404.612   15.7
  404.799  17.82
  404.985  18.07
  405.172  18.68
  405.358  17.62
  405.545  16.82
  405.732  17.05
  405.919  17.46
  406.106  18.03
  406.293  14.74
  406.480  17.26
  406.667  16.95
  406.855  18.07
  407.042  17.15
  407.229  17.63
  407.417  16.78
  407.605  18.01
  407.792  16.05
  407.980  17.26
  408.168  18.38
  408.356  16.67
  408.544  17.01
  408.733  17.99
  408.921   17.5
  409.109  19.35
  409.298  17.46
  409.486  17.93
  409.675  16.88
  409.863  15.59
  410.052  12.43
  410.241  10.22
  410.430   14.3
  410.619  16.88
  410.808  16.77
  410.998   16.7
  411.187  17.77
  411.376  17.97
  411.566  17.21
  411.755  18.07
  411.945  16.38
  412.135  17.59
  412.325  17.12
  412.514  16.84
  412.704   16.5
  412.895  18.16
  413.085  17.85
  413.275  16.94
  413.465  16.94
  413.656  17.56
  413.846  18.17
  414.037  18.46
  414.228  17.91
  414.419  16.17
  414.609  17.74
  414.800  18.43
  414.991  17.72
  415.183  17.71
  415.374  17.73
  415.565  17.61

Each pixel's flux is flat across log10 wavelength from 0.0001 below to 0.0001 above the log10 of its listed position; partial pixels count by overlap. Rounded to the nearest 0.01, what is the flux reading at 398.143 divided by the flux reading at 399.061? 0.90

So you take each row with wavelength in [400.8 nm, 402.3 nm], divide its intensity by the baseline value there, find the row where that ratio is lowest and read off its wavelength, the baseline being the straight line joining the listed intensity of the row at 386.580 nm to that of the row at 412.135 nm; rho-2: 401.457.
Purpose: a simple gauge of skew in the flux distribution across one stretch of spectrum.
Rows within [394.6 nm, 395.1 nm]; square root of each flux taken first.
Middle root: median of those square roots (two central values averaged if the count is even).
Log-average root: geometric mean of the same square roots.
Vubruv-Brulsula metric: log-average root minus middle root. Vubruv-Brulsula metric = -0.015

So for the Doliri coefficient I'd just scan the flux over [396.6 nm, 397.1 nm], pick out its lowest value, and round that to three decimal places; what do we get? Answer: 2.745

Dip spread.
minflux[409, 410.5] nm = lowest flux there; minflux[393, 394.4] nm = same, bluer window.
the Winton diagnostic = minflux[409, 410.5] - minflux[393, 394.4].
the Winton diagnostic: 8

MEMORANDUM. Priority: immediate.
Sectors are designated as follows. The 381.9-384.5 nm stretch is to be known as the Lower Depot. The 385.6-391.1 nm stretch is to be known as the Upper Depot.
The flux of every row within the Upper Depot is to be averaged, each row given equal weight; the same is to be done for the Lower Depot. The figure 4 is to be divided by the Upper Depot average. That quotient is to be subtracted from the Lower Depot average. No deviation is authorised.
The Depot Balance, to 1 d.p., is 13.1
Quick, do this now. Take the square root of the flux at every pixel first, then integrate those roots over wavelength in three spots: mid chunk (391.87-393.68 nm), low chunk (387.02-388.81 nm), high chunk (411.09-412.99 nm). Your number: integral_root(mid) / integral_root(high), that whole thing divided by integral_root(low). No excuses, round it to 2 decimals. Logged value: 0.10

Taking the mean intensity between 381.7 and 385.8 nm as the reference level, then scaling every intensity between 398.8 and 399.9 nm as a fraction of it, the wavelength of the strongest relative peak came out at 399.613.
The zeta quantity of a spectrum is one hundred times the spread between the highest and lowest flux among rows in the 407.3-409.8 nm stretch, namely 330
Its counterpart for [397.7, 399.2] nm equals 221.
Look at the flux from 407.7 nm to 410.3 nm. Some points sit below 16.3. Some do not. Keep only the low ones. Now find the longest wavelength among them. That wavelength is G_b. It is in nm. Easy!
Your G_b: 410.241 nm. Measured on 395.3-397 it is 396.862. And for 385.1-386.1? 386.046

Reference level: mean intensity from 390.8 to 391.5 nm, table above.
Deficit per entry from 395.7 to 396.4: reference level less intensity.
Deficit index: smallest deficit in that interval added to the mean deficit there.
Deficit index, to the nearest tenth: 2.8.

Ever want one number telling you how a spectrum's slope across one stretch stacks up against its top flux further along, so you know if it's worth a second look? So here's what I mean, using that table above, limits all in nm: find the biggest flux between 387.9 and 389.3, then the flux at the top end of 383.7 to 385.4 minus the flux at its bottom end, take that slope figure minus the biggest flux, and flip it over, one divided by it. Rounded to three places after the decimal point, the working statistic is -0.086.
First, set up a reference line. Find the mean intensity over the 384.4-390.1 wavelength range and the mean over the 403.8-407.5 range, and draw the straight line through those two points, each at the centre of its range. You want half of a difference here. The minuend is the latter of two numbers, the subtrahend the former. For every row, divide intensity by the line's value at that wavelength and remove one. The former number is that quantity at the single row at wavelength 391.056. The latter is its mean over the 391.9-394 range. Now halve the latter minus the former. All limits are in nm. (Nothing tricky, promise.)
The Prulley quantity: -0.16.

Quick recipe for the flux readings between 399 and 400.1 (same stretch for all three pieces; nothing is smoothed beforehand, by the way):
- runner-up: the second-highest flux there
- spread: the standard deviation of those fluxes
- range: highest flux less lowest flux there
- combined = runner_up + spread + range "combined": 18.7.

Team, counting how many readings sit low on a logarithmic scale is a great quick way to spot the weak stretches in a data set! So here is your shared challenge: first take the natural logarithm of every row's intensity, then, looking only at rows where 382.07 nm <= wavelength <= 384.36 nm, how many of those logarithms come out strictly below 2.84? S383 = 11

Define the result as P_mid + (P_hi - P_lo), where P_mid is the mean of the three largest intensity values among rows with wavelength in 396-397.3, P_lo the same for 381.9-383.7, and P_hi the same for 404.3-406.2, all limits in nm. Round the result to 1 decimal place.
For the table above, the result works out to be 13.5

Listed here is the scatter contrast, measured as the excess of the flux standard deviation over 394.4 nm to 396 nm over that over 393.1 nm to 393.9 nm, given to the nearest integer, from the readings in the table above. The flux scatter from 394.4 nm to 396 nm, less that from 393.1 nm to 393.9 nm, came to -3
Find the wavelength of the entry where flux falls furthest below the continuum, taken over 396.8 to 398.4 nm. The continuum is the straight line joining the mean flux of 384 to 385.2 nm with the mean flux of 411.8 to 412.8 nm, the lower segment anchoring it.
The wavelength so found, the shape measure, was 396.862 nm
